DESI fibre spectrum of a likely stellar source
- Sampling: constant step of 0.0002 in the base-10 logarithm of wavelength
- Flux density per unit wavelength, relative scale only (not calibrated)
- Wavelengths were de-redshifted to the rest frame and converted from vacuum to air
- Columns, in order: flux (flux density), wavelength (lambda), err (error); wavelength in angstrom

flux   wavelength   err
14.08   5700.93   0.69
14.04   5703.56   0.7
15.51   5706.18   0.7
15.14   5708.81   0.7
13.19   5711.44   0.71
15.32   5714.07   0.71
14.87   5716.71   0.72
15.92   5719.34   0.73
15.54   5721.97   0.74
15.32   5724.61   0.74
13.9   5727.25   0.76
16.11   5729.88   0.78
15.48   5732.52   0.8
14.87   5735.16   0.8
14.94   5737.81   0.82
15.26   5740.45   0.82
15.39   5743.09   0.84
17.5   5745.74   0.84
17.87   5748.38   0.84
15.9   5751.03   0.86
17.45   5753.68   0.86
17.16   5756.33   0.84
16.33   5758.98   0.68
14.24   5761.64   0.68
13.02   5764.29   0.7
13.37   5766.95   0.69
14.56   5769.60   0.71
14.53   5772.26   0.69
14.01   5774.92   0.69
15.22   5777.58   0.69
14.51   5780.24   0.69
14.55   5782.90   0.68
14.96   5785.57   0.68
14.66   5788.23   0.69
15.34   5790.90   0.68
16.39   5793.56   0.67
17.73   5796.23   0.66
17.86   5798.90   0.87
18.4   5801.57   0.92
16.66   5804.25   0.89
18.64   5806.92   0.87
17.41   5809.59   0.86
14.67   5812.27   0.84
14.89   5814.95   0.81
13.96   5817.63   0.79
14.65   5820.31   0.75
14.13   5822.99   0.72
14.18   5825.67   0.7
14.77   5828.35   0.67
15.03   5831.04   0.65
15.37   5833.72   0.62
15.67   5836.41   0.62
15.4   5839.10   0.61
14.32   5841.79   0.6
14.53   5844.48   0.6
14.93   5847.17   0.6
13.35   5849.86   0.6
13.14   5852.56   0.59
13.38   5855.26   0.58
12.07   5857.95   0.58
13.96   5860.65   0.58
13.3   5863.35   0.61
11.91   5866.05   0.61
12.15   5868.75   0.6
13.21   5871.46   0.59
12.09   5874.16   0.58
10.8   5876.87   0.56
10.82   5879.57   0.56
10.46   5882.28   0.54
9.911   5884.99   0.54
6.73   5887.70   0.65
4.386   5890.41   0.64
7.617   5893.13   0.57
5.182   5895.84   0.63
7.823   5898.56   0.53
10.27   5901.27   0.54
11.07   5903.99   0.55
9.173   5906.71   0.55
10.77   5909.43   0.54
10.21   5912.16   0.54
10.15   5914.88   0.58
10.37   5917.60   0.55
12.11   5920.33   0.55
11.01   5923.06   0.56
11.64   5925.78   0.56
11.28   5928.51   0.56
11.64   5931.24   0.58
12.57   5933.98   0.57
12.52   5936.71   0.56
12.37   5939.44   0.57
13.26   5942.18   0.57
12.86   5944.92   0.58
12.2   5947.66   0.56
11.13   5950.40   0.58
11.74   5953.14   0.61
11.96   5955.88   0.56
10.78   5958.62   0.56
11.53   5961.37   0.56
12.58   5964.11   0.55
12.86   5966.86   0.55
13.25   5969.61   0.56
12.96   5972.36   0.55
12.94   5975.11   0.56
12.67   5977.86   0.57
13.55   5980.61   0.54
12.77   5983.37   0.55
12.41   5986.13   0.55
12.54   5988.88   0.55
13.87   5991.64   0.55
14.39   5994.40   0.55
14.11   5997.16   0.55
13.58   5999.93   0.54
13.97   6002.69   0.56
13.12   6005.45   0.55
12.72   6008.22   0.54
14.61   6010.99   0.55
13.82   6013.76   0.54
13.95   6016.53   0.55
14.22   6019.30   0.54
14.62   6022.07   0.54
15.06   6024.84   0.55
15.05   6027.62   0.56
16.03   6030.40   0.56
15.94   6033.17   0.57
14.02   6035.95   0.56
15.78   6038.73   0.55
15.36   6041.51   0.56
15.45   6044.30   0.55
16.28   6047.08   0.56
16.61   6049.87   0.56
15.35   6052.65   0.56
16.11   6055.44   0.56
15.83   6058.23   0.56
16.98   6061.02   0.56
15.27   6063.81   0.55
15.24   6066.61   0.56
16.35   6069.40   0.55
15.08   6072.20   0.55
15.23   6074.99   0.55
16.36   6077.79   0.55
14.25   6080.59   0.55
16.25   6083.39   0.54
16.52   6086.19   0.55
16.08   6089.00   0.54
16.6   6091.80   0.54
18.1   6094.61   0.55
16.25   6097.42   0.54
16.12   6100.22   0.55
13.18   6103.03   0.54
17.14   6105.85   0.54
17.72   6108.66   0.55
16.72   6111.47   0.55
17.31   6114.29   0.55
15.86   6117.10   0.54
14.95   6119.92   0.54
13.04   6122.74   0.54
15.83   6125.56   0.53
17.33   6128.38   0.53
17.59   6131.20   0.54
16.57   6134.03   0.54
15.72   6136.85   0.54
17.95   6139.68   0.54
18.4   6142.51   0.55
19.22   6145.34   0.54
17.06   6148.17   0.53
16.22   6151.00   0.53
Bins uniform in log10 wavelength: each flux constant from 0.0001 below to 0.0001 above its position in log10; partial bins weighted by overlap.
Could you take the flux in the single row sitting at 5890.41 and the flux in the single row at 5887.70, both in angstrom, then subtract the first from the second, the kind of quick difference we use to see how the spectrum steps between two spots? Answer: 2.3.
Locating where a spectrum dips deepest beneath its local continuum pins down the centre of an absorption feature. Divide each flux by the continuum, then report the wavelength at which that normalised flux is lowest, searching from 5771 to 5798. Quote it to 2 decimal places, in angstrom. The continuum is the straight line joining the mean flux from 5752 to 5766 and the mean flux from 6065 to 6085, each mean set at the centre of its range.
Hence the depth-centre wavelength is 5774.92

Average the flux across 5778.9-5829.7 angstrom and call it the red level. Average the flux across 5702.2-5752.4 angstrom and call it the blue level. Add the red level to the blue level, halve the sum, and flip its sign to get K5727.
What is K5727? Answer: -15.5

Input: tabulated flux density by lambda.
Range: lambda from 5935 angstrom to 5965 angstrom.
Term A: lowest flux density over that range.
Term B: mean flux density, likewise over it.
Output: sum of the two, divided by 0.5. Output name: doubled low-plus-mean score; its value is 46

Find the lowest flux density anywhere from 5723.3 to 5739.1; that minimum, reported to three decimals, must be 13.900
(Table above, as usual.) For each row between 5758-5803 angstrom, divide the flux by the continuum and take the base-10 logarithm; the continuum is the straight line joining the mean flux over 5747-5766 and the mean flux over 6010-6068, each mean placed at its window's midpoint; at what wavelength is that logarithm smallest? 5764.29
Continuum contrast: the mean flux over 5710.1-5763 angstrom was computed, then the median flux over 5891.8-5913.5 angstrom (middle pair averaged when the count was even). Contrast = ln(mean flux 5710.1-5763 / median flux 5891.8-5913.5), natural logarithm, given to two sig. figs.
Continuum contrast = 0.48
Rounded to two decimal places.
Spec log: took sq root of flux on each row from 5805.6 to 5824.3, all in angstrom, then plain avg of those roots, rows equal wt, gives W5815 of 3.93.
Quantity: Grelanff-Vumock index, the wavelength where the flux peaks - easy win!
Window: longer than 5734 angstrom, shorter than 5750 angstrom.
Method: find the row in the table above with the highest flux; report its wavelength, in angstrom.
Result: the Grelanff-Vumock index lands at 5748.38 angstrom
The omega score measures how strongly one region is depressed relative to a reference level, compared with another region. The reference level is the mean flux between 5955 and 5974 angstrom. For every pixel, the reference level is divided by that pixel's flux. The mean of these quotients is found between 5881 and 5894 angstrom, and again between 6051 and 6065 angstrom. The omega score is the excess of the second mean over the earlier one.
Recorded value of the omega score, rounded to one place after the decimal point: -1.0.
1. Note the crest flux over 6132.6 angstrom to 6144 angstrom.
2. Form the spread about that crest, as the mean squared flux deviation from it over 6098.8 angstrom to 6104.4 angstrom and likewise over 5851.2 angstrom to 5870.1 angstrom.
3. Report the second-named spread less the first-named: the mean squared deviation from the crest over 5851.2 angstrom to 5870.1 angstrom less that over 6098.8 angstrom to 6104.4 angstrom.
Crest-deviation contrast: 15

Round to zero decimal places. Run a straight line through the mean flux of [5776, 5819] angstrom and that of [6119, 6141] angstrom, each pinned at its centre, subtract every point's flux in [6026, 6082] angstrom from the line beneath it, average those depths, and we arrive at 0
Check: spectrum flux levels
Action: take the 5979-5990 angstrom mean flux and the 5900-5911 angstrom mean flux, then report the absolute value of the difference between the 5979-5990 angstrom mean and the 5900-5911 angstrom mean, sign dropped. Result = 2.5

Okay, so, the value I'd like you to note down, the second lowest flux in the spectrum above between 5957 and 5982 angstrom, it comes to 11.53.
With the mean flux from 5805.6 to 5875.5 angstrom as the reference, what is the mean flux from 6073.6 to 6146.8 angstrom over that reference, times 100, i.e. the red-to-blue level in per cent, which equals 115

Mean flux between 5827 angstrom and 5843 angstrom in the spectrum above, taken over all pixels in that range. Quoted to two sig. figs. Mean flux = 15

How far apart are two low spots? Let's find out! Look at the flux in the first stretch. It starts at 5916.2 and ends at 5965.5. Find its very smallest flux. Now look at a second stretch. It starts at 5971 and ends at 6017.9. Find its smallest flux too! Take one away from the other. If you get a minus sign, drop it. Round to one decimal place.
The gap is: 2.0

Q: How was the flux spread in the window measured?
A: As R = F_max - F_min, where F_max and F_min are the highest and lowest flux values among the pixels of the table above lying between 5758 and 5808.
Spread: 5.6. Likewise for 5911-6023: 4.5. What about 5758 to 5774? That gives 3.3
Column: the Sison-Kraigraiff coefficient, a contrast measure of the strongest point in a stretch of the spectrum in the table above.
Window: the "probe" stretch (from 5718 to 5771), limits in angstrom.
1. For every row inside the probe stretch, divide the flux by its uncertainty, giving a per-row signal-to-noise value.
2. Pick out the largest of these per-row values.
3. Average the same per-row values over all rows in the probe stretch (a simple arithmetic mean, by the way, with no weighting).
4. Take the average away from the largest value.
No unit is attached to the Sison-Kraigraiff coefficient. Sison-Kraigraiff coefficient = 4.00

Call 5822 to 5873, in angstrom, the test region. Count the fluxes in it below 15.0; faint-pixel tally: 15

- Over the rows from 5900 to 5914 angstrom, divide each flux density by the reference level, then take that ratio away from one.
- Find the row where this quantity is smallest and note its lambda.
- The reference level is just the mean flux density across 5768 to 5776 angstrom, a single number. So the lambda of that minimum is 5903.99 angstrom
